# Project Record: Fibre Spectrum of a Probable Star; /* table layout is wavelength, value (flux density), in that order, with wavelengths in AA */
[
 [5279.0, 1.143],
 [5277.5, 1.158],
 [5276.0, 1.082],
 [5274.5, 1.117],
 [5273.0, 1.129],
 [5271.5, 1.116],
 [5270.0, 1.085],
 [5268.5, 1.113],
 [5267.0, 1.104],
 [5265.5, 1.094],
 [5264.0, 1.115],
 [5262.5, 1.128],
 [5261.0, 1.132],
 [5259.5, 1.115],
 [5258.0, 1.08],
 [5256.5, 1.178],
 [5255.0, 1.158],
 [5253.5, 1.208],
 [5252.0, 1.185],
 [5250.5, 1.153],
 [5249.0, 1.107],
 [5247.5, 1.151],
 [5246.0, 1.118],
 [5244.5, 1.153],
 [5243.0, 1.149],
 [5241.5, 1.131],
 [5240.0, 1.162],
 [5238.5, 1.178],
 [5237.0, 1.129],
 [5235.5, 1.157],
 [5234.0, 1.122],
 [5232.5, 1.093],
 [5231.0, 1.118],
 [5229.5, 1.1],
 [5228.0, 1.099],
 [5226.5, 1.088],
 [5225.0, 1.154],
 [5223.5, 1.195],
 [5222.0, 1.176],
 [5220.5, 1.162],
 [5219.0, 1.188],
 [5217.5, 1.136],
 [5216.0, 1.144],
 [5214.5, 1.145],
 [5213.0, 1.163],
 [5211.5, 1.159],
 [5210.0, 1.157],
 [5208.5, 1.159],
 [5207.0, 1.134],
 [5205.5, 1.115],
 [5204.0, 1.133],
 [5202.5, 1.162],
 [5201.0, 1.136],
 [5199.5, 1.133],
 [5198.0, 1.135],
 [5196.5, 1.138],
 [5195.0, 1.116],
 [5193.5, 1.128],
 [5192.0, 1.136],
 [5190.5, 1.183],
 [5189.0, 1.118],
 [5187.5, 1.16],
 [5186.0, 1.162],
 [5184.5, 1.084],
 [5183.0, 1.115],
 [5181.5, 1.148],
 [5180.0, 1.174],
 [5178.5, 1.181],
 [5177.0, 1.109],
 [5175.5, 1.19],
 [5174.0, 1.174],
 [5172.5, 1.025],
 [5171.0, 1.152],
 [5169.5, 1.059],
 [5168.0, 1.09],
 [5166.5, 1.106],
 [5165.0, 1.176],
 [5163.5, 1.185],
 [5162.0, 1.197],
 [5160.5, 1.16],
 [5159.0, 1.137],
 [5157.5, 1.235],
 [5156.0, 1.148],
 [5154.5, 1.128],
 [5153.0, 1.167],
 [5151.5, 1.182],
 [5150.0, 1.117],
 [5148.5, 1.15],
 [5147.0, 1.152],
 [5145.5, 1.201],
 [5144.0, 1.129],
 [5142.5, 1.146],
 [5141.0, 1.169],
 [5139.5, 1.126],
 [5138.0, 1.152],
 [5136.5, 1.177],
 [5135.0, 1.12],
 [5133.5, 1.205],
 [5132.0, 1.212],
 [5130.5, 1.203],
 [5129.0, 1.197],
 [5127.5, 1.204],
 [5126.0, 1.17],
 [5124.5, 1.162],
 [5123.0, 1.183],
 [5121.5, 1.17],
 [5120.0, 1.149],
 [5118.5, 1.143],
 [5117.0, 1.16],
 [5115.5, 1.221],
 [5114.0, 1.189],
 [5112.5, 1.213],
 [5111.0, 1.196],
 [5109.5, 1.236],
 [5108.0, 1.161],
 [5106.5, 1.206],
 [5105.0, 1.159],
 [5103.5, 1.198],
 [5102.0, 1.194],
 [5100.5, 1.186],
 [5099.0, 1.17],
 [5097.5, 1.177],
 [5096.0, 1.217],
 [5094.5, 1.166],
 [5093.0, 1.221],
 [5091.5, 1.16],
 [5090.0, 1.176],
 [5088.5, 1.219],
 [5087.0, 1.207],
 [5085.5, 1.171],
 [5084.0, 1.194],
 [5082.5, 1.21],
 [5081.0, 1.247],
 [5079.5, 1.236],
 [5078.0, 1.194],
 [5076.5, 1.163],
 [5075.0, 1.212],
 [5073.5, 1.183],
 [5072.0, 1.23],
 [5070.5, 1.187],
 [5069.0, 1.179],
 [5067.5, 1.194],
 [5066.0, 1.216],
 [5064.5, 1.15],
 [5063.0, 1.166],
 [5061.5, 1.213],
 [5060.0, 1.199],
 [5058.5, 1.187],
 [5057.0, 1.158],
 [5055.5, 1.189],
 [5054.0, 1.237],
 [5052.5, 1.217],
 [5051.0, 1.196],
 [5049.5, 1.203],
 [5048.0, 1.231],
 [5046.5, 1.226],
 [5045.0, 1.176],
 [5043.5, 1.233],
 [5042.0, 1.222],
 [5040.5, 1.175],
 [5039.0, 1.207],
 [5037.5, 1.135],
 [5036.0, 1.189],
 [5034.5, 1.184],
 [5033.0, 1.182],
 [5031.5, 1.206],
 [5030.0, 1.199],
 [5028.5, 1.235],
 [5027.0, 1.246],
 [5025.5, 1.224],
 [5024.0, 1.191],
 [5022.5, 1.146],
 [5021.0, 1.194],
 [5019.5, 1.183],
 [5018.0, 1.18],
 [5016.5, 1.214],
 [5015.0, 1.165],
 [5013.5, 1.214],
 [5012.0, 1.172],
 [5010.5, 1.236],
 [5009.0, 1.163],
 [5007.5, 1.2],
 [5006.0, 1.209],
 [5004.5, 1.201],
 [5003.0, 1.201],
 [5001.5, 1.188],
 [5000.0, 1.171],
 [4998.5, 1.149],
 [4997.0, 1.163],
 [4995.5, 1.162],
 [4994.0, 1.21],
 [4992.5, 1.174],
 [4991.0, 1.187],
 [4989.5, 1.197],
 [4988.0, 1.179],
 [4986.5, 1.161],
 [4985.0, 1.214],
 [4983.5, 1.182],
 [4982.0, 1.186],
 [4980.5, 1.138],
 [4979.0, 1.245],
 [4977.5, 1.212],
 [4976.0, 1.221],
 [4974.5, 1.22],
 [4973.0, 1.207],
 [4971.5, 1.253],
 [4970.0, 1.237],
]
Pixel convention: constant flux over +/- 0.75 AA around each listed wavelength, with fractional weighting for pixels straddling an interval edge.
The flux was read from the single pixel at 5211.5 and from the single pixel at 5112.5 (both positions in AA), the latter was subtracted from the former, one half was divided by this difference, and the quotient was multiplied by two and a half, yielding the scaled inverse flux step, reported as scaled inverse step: -23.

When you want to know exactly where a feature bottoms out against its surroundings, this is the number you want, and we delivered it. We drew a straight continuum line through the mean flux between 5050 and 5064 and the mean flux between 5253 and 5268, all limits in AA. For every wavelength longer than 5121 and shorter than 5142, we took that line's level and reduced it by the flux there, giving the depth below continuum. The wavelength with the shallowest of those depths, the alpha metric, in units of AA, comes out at 5132.0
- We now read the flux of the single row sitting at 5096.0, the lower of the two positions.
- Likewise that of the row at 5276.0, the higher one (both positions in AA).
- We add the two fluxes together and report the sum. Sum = 2.30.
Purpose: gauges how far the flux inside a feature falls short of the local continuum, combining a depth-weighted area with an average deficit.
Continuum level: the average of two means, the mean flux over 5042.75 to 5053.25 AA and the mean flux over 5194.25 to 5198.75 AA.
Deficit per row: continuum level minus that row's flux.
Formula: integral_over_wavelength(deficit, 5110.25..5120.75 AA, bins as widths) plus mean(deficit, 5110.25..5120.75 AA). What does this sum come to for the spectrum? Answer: -0.13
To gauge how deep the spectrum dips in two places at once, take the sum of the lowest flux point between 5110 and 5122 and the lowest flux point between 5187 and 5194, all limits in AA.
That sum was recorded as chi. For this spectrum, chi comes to 2.26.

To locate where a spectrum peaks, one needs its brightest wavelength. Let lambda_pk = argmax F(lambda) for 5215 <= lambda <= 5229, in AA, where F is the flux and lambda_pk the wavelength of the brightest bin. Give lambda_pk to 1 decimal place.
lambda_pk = 5223.5 AA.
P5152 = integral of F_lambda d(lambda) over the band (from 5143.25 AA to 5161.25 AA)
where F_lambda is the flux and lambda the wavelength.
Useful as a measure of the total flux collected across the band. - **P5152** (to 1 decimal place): 20.9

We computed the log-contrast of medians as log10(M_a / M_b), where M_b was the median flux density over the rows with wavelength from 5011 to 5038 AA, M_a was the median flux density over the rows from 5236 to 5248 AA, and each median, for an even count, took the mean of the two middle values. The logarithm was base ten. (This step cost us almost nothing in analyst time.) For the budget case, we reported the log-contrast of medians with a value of -0.015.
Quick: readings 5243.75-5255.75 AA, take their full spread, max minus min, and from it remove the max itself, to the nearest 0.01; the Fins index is -1.11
